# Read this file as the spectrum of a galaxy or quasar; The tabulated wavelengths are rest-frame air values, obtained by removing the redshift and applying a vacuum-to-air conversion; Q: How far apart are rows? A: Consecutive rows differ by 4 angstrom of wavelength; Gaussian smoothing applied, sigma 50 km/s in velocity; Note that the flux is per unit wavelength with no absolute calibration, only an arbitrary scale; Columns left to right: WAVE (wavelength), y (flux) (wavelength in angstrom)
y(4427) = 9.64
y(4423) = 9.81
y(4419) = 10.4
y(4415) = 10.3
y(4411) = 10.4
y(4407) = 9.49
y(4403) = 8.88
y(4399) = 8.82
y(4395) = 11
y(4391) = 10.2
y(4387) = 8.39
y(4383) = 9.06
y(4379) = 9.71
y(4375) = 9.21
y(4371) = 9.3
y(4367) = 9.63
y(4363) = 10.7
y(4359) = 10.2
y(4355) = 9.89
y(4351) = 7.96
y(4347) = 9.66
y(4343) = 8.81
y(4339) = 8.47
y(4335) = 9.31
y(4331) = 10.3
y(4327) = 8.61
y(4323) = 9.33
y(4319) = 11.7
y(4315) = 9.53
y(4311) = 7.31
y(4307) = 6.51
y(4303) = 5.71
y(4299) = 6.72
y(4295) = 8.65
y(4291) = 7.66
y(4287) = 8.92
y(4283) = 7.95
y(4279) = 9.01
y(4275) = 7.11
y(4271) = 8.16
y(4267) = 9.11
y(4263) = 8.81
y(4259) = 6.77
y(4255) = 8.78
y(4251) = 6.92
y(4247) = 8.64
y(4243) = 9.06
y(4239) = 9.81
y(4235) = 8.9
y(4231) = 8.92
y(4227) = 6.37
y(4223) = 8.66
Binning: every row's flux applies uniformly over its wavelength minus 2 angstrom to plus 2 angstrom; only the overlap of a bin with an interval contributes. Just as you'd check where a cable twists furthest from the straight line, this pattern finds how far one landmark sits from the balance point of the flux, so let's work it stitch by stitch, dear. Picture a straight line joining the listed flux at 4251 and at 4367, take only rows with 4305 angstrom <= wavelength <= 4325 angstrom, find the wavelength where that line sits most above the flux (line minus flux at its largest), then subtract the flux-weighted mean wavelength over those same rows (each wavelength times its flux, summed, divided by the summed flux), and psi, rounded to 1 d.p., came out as -8.9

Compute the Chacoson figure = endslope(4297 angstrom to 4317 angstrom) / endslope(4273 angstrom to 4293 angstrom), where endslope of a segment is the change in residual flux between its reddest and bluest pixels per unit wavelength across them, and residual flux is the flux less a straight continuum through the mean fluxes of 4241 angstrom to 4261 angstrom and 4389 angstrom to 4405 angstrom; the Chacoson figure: 7.2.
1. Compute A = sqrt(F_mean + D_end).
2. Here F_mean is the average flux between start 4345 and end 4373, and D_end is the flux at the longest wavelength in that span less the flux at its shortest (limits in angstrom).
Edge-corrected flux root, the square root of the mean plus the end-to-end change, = 3.04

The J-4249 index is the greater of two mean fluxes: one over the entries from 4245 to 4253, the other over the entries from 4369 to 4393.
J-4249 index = 9.31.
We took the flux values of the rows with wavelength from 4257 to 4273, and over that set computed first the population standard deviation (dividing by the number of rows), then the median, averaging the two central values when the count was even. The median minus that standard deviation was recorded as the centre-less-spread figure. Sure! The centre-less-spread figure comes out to 7.6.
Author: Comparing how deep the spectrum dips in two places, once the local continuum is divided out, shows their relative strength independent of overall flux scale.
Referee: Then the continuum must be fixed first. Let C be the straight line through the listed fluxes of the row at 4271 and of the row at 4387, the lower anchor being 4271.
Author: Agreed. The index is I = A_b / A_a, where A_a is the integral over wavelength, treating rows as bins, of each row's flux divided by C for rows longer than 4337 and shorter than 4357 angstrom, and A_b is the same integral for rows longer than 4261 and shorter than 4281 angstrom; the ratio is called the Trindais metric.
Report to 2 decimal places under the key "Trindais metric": 0.96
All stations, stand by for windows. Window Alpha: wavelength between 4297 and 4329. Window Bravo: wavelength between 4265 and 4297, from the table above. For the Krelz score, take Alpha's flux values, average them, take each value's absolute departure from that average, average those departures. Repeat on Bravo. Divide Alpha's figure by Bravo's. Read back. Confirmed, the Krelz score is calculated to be 2.7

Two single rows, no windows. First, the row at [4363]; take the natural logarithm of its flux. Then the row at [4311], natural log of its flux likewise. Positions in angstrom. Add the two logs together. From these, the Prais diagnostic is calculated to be 4.36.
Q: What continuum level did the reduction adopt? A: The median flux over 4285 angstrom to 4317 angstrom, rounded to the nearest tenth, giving 7.5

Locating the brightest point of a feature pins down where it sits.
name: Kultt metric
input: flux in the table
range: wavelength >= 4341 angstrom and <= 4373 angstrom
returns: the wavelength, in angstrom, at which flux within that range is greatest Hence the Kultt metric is 4363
